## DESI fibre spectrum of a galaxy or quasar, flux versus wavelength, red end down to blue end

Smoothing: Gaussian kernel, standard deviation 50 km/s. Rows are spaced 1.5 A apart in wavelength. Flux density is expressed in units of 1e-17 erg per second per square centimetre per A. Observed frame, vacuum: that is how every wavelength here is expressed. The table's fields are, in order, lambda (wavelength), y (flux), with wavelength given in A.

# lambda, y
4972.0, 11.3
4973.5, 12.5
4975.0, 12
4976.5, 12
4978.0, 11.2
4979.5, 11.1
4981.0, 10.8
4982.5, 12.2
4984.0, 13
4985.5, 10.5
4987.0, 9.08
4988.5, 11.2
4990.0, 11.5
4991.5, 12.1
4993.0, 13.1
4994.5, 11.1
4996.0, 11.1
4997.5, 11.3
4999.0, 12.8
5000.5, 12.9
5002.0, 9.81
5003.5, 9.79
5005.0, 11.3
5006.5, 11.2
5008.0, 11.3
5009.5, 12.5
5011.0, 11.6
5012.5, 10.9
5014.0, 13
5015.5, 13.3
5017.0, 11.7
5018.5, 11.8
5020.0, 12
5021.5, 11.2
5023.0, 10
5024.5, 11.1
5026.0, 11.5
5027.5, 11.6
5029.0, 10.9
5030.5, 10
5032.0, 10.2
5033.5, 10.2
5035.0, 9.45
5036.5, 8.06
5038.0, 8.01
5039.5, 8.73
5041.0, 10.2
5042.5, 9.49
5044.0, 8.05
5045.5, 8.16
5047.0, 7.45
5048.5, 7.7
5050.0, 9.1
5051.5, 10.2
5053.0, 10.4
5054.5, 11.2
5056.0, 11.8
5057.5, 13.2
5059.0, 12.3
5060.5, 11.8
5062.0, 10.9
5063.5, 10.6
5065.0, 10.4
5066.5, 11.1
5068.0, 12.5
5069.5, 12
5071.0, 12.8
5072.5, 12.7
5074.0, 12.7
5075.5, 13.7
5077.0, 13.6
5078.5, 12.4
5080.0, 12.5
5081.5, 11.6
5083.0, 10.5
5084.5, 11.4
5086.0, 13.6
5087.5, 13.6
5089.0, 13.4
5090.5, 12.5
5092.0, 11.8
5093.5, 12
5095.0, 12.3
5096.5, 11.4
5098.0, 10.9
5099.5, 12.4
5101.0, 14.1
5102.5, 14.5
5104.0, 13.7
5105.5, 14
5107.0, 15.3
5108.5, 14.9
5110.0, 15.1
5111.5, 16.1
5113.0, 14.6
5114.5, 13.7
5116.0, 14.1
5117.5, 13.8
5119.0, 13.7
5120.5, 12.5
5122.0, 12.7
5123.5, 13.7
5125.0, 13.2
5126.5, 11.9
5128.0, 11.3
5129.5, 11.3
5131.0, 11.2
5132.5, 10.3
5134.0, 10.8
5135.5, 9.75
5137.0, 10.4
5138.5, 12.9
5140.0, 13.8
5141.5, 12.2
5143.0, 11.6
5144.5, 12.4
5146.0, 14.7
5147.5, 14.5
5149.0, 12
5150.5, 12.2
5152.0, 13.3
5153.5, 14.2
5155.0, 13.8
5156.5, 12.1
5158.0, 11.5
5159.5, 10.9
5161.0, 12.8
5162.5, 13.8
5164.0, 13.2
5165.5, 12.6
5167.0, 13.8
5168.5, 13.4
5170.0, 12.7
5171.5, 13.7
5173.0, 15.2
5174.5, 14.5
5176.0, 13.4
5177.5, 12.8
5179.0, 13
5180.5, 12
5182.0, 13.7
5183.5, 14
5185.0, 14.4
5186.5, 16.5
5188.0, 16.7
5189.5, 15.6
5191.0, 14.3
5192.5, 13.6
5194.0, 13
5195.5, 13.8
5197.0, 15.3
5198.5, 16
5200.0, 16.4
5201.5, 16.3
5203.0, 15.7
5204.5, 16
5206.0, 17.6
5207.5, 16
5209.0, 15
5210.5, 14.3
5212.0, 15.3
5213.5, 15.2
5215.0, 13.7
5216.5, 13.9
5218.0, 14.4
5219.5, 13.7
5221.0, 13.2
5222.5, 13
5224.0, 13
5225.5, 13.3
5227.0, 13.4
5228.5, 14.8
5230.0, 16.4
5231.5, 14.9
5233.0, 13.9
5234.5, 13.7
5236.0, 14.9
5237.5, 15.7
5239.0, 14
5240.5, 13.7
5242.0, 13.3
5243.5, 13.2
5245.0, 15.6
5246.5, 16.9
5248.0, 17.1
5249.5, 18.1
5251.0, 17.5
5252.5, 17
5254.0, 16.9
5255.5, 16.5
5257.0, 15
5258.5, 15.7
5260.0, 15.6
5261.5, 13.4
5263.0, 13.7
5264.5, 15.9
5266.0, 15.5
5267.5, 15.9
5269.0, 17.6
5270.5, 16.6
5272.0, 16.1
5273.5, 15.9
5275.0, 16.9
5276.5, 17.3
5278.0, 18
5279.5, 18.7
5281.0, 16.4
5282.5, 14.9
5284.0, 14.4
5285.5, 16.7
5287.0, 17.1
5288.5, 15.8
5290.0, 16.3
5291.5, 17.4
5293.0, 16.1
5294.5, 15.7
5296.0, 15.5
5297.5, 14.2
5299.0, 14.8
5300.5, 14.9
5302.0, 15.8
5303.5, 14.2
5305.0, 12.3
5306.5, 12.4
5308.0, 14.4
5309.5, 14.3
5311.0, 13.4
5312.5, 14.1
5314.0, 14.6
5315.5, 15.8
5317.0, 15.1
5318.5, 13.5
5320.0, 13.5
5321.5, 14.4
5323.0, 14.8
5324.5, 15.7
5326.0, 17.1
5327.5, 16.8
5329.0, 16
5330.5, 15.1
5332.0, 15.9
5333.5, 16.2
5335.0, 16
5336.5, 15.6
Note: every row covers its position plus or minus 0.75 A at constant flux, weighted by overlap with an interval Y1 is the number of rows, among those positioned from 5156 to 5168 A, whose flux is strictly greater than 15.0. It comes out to 0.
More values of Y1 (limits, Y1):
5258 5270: 6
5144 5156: 0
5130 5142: 0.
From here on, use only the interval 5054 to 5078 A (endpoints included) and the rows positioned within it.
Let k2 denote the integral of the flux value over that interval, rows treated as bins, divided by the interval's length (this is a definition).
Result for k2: 12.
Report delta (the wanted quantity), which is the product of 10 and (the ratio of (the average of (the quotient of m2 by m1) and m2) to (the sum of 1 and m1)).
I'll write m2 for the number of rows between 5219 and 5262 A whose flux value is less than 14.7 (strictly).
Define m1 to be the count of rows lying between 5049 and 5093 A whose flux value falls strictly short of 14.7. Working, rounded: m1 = 29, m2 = 13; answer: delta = 2.2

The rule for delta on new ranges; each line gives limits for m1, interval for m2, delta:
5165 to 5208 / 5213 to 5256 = 4.4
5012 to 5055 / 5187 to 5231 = 2.4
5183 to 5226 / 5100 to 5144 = 8.3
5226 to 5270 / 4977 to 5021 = 16.1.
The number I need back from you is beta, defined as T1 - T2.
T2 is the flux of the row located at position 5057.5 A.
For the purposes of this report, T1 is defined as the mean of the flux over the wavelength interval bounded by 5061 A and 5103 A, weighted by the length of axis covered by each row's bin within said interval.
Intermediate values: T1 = 12.3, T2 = 13.2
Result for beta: -0.9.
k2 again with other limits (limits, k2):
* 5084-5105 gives 13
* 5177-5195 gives 14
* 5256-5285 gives 16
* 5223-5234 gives 14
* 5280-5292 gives 16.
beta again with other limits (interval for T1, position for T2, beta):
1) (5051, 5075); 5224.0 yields -1.3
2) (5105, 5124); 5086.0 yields 0.6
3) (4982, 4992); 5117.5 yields -2.5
